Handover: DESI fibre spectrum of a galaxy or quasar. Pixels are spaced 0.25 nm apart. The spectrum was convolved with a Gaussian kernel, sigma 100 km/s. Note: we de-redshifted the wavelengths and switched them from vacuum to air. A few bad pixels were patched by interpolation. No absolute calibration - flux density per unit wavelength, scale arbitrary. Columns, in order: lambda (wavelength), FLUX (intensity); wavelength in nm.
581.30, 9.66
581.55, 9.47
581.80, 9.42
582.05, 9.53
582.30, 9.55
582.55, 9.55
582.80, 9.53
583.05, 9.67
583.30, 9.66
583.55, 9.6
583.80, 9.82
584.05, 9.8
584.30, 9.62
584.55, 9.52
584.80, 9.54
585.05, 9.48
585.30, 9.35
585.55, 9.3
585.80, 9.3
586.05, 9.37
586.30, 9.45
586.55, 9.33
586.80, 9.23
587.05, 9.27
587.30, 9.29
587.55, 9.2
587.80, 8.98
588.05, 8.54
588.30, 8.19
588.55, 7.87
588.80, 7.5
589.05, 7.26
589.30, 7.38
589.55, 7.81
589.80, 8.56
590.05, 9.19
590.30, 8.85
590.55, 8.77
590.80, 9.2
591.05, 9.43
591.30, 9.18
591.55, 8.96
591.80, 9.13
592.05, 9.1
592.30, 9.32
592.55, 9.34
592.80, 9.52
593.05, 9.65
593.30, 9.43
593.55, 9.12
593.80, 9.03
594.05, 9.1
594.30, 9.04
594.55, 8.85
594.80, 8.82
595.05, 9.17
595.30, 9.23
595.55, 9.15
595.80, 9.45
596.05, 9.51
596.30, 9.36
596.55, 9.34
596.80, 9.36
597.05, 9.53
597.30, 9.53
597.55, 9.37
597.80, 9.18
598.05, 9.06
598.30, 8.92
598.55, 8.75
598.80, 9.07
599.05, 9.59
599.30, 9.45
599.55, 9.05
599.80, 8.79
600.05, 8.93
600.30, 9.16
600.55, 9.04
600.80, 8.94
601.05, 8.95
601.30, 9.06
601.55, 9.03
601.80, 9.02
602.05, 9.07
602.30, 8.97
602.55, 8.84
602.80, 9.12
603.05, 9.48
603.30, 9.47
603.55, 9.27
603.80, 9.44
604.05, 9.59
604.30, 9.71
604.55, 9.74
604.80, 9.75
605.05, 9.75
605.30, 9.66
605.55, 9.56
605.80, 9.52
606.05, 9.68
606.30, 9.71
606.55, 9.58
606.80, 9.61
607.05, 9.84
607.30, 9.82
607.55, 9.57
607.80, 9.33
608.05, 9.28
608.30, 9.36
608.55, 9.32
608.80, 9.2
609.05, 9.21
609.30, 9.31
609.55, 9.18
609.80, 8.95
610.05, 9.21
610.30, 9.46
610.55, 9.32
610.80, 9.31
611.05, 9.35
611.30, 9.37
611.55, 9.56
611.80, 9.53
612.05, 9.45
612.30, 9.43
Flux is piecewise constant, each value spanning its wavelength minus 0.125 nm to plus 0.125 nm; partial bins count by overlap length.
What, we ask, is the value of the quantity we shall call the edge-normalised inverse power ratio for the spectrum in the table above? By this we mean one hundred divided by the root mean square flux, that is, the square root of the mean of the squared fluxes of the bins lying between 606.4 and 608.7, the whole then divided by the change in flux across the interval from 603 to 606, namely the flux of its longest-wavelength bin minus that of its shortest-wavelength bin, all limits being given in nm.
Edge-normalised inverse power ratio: 262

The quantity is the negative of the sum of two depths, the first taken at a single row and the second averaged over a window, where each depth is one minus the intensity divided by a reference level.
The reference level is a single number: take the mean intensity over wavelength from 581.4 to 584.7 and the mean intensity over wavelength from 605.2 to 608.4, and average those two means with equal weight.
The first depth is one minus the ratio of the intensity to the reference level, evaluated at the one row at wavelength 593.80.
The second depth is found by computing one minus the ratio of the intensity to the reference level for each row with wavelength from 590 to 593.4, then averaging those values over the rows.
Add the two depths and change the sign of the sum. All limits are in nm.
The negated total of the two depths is -0.10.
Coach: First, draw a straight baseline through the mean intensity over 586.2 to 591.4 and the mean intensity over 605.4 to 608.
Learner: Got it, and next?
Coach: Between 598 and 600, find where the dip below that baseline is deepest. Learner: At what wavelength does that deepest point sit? 599.80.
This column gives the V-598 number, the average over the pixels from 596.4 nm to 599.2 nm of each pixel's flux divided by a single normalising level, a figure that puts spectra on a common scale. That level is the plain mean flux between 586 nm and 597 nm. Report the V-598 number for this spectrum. 1.03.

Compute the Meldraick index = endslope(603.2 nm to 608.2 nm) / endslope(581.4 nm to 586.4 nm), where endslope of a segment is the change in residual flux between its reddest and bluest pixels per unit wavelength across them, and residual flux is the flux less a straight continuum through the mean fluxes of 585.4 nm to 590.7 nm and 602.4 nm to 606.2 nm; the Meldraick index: 1.7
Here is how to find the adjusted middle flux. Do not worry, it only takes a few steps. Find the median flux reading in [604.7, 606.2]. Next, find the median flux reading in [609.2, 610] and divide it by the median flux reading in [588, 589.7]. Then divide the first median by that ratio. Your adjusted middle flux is 8.23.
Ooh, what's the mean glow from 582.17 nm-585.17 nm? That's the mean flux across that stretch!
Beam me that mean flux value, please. 9.61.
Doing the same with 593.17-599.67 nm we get 9.21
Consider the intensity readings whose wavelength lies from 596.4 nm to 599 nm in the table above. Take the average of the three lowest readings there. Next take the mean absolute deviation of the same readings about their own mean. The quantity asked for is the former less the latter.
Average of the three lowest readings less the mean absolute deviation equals 8.7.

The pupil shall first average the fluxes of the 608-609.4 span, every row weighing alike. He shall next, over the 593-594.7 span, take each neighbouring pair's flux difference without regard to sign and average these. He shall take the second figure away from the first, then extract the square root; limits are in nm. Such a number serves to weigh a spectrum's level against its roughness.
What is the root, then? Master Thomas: 3.02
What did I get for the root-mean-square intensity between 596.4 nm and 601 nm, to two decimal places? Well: 9.17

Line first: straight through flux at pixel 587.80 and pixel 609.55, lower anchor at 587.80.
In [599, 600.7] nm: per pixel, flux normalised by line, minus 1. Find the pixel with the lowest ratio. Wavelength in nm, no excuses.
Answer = 599.80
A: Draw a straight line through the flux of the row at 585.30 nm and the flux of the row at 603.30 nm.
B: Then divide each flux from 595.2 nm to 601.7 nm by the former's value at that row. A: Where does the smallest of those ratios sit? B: 598.55 nm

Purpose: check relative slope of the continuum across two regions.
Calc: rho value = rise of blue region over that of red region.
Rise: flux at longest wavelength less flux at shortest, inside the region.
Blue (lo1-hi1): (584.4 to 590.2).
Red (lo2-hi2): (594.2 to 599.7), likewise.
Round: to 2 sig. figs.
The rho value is -33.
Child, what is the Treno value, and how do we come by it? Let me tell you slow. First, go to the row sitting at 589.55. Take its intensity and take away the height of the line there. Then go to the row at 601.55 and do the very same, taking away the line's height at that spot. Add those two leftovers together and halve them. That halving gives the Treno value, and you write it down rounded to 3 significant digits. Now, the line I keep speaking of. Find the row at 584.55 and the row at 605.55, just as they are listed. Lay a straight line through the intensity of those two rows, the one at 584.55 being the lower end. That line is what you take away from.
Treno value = -1.12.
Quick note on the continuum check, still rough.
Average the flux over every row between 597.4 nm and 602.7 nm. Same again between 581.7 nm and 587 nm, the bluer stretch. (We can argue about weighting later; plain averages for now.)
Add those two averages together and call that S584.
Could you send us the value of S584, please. 18.6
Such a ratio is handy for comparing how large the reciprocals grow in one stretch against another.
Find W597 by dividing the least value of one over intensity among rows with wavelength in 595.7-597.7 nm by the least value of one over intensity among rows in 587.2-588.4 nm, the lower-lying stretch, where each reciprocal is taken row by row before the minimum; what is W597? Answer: 0.975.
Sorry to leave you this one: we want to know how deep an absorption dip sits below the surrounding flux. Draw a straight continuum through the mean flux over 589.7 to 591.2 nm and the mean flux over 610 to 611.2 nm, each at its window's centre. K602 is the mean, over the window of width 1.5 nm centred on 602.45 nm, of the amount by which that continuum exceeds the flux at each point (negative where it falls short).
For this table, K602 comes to 0.11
